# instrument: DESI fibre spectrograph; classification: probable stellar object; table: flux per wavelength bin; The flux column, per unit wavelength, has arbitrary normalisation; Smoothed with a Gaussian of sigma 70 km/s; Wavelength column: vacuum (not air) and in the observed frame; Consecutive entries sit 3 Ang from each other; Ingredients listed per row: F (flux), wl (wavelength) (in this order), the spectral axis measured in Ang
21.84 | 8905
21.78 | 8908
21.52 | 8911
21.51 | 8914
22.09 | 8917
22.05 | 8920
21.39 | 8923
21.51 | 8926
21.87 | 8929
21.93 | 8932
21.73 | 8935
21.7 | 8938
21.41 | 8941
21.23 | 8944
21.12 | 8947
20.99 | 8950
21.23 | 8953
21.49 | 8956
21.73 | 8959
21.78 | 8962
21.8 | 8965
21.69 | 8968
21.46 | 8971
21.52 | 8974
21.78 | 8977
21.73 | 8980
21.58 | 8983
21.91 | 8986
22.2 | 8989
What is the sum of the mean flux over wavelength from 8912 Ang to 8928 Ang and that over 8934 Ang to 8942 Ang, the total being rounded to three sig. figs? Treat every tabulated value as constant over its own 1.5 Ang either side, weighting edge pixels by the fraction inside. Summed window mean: 43.3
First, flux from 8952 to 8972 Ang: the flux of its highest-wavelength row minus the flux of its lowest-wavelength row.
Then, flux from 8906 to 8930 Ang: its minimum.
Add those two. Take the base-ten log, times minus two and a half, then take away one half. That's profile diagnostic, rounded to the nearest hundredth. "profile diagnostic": -3.84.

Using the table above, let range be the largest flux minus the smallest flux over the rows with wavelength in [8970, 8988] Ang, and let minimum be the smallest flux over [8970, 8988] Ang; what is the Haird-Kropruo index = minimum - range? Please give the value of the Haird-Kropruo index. 21.0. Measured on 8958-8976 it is 21.1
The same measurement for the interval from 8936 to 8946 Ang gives 20.8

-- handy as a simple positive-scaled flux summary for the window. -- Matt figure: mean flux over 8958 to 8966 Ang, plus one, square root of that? 4.772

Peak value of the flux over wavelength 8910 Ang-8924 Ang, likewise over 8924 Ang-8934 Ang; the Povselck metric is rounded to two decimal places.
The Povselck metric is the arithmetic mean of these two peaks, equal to 22.01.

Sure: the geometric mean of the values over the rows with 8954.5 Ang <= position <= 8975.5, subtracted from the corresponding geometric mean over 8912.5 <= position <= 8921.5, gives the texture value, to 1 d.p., 0.2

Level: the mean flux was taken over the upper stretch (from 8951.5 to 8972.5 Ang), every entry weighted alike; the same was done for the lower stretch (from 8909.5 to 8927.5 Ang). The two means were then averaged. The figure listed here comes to 21.6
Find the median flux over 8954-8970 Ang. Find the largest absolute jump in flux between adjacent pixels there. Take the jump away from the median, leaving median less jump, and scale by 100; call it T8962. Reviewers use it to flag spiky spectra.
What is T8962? 2149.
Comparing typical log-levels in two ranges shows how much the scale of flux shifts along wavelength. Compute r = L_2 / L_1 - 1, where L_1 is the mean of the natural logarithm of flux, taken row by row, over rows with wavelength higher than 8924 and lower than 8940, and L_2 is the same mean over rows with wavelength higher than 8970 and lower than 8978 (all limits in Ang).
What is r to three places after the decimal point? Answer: -0.002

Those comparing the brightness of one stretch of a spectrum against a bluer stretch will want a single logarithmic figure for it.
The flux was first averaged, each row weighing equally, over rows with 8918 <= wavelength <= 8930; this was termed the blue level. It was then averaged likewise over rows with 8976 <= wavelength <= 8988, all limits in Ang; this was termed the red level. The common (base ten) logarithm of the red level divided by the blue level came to 0.001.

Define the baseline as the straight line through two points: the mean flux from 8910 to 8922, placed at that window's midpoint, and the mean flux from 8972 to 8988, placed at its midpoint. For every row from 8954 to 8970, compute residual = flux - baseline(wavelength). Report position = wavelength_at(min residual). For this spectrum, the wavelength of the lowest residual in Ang 8956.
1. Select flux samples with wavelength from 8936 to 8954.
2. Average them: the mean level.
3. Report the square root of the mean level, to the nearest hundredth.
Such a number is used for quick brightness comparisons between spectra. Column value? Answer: 4.61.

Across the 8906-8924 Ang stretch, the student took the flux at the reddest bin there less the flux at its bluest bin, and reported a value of -0.4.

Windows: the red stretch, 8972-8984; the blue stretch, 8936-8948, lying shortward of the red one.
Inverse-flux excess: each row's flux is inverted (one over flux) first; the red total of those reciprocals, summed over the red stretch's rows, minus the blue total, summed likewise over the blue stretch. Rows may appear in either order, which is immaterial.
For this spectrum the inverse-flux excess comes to -0.0025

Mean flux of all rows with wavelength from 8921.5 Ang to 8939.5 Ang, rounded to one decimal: 21.7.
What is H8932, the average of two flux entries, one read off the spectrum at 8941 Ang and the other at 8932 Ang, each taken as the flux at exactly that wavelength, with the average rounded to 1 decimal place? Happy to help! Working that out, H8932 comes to 21.7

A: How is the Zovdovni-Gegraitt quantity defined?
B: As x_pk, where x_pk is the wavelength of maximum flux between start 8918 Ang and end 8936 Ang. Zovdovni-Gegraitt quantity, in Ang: 8920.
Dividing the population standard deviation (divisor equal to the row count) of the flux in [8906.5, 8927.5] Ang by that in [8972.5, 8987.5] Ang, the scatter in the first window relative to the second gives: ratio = 1.87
